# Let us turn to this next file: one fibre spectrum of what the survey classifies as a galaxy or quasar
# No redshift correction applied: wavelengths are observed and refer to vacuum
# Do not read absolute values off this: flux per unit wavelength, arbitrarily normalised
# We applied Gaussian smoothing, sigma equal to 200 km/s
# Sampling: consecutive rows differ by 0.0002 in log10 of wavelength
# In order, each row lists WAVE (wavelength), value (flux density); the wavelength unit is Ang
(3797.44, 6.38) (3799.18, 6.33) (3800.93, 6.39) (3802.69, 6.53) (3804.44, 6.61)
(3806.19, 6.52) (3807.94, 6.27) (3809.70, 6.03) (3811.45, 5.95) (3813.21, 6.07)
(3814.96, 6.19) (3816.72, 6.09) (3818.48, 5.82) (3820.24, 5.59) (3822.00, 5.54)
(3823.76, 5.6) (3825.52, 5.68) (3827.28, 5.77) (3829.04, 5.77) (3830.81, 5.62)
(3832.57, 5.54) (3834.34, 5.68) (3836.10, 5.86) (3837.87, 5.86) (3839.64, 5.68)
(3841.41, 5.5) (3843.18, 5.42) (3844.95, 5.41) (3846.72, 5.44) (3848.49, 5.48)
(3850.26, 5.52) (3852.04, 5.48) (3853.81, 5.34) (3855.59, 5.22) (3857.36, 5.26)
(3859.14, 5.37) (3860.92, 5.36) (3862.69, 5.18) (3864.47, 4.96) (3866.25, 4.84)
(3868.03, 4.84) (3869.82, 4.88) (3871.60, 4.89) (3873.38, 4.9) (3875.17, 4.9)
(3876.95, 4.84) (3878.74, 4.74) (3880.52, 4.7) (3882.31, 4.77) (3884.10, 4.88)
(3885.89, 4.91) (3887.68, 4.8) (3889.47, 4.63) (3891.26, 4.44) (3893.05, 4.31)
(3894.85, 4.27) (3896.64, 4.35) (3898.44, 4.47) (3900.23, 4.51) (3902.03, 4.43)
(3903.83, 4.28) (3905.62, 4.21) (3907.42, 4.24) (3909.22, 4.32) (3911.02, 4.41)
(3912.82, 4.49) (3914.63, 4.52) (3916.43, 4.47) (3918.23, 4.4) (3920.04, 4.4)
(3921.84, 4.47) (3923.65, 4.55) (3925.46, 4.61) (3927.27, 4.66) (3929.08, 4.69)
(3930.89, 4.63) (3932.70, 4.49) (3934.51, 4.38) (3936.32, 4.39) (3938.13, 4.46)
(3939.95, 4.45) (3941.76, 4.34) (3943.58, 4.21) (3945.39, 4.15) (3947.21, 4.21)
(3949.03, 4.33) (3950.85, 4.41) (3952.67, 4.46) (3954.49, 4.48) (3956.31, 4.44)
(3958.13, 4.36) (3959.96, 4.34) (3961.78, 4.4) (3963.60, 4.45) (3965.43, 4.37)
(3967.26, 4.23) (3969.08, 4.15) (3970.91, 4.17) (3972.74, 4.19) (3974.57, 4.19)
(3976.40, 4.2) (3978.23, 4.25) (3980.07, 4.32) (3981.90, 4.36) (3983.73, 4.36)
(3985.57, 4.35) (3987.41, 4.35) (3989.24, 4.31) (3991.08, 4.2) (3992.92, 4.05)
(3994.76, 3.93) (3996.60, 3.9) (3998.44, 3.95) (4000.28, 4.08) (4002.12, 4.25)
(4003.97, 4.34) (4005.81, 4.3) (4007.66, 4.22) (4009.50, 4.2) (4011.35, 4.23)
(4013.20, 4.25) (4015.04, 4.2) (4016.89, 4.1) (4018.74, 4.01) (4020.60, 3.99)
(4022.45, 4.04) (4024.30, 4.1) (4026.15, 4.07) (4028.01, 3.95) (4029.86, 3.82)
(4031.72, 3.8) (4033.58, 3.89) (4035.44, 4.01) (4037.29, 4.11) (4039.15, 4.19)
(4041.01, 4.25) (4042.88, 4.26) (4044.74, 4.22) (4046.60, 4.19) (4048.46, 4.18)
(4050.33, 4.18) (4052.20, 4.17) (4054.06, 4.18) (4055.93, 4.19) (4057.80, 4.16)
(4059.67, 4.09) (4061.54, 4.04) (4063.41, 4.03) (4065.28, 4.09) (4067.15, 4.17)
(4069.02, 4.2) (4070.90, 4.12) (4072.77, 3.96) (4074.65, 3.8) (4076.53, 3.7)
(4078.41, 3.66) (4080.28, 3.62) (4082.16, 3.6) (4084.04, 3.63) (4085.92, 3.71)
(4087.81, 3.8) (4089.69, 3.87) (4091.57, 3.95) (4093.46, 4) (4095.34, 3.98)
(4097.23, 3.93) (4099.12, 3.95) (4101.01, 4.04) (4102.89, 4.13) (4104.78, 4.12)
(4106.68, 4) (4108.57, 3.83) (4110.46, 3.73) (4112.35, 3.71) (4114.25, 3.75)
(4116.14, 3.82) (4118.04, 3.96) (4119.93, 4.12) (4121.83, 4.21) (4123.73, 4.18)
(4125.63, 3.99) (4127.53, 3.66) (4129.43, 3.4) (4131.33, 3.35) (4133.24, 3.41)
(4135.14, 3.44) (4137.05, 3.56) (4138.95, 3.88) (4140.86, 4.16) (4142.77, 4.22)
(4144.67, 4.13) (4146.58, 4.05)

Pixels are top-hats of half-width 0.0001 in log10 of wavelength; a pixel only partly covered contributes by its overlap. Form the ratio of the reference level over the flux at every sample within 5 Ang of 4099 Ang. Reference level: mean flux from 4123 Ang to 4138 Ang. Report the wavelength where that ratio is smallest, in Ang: 4102.89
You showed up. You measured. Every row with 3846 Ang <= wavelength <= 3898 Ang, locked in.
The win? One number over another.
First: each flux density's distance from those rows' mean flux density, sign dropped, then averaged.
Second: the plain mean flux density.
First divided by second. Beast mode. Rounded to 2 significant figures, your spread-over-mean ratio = 0.058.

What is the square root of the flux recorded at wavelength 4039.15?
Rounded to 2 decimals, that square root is 2.05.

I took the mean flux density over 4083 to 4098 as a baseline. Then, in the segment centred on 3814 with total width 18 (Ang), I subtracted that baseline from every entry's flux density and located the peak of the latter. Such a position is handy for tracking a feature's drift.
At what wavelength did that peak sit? 3806.19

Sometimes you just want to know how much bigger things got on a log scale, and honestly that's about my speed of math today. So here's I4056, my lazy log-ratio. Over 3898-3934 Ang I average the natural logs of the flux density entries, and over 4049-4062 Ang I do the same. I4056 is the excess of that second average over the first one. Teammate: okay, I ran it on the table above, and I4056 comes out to -0.07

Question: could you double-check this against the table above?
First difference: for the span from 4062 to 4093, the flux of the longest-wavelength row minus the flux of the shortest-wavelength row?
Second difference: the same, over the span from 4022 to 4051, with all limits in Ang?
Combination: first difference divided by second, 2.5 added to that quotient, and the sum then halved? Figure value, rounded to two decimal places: 0.96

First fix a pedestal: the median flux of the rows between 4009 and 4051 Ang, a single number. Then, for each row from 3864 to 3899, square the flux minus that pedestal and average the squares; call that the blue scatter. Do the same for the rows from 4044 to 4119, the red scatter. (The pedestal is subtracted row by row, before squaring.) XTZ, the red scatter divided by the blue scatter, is 0.14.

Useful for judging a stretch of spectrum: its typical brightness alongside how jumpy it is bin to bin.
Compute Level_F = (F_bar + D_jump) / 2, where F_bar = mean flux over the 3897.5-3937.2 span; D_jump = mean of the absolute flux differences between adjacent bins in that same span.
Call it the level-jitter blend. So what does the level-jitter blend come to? 2.26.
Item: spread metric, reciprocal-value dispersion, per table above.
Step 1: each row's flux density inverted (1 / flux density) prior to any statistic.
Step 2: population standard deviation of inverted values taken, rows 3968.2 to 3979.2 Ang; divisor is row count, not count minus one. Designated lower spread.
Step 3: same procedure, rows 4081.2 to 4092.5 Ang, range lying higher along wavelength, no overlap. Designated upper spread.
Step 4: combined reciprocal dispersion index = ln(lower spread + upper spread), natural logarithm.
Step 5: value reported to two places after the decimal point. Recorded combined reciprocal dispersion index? -4.55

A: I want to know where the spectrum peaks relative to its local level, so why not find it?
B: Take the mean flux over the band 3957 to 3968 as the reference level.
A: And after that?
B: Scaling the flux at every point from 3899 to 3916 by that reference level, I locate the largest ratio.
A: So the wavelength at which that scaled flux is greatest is 3914.63 Ang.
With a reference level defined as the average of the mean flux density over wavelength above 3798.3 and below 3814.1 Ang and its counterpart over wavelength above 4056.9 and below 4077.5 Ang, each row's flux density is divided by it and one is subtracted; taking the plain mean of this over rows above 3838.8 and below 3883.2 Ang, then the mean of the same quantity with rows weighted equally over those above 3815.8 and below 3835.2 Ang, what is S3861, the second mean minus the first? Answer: 0.11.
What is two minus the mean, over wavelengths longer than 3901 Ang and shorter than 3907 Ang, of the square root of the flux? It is -0.075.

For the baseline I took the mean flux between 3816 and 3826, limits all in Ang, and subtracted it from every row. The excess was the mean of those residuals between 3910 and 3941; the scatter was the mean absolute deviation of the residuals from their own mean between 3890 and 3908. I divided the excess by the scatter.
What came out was -14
